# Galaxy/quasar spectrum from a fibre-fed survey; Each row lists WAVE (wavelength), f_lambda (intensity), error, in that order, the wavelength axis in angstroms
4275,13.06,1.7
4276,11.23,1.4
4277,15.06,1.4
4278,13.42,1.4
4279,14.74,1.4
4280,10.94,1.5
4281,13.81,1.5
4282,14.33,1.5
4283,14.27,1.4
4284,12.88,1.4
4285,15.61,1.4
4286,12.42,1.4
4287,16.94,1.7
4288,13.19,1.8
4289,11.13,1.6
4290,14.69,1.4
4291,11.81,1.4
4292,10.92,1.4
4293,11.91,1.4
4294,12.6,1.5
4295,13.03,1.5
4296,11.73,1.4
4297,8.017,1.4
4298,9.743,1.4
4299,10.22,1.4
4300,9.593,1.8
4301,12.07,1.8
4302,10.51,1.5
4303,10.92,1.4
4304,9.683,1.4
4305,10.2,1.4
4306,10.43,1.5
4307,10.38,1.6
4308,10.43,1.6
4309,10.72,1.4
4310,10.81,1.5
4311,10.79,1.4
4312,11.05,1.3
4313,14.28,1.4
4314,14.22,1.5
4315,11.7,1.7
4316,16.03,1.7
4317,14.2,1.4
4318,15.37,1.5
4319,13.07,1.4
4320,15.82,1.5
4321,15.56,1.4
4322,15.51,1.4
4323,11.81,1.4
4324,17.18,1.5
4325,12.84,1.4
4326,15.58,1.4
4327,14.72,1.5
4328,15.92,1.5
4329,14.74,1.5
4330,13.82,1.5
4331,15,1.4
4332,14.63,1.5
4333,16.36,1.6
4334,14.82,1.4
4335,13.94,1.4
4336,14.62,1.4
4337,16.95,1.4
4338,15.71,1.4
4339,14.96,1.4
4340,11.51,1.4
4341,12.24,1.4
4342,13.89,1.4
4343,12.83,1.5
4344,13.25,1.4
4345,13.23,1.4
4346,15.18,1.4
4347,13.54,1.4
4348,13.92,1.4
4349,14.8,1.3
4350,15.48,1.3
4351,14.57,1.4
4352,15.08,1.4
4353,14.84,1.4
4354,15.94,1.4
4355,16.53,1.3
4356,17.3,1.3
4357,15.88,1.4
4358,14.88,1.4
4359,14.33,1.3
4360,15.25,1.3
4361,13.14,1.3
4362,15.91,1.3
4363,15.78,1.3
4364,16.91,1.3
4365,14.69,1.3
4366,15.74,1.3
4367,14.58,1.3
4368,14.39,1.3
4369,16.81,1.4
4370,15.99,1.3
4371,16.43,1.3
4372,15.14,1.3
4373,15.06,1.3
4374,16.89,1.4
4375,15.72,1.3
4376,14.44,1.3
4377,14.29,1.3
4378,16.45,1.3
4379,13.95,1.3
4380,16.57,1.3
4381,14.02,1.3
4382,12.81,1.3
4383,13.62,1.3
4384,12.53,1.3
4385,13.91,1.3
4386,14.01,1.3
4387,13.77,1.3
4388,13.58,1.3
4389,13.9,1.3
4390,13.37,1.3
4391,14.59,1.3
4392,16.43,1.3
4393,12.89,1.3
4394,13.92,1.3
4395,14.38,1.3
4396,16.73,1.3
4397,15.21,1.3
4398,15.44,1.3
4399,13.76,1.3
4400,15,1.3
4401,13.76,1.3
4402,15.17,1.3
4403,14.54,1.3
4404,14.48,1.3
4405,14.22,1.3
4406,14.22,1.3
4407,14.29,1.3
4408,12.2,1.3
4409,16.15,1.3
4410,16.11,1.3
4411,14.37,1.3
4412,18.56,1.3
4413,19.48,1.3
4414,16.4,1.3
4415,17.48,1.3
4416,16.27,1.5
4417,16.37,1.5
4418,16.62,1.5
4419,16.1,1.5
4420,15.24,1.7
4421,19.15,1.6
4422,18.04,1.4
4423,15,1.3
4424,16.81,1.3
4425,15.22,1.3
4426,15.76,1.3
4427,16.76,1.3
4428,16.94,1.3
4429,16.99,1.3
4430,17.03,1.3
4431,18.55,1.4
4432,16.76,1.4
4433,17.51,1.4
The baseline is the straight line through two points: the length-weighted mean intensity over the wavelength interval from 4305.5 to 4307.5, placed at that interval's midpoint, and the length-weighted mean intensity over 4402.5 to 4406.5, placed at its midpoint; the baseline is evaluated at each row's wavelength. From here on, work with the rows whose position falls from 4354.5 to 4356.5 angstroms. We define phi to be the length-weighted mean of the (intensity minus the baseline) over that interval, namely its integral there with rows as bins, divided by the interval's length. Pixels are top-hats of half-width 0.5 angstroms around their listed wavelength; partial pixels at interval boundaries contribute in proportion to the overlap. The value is 4.5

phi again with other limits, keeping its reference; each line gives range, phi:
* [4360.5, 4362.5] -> 1.9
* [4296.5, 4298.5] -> -1.2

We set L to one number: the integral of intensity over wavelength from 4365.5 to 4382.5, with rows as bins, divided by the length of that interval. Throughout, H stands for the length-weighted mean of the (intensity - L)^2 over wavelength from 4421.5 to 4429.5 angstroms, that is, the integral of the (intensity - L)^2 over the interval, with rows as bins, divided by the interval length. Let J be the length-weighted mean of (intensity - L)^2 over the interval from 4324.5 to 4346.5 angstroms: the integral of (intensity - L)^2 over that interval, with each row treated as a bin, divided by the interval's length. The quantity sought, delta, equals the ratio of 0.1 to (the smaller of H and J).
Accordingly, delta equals 0.043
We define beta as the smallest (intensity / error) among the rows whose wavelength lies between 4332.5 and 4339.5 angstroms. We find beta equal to 10.0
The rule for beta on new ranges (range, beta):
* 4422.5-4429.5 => 11.5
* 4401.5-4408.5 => 9.4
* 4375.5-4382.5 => 9.9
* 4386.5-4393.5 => 9.9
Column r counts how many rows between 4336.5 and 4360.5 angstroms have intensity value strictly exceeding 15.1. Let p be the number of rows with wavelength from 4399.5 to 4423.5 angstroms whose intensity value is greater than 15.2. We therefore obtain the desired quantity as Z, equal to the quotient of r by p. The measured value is 0.7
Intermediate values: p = 13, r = 9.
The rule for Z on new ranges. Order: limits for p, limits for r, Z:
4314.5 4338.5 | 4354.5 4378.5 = 1.4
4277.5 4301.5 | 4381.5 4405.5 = 2.5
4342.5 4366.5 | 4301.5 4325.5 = 0.6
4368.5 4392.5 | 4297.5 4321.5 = 0.5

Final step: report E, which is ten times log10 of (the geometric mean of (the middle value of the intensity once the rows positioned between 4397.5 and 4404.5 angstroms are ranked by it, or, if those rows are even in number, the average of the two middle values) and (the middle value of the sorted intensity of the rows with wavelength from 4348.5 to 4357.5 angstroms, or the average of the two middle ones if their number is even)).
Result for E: 11.8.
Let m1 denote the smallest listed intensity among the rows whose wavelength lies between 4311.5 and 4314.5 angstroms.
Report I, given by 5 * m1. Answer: 55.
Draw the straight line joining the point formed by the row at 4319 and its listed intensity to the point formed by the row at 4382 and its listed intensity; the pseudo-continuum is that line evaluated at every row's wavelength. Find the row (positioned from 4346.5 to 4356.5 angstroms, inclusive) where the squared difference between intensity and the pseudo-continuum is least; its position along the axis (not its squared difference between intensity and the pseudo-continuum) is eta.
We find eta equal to 4347 angstroms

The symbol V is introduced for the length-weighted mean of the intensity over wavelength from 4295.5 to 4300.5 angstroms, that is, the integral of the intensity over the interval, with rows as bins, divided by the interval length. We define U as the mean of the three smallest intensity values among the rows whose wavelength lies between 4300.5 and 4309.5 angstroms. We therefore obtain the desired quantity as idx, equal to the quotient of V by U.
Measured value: 0.98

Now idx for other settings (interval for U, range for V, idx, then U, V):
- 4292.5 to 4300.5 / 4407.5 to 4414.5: 1.77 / 9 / 16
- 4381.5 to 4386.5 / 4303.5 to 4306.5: 0.78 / 13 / 10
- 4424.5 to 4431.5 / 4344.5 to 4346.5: 0.89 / 16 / 14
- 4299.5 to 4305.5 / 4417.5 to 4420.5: 1.63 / 10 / 16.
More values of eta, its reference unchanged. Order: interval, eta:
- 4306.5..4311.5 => 4310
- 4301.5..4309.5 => 4303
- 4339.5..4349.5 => 4343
